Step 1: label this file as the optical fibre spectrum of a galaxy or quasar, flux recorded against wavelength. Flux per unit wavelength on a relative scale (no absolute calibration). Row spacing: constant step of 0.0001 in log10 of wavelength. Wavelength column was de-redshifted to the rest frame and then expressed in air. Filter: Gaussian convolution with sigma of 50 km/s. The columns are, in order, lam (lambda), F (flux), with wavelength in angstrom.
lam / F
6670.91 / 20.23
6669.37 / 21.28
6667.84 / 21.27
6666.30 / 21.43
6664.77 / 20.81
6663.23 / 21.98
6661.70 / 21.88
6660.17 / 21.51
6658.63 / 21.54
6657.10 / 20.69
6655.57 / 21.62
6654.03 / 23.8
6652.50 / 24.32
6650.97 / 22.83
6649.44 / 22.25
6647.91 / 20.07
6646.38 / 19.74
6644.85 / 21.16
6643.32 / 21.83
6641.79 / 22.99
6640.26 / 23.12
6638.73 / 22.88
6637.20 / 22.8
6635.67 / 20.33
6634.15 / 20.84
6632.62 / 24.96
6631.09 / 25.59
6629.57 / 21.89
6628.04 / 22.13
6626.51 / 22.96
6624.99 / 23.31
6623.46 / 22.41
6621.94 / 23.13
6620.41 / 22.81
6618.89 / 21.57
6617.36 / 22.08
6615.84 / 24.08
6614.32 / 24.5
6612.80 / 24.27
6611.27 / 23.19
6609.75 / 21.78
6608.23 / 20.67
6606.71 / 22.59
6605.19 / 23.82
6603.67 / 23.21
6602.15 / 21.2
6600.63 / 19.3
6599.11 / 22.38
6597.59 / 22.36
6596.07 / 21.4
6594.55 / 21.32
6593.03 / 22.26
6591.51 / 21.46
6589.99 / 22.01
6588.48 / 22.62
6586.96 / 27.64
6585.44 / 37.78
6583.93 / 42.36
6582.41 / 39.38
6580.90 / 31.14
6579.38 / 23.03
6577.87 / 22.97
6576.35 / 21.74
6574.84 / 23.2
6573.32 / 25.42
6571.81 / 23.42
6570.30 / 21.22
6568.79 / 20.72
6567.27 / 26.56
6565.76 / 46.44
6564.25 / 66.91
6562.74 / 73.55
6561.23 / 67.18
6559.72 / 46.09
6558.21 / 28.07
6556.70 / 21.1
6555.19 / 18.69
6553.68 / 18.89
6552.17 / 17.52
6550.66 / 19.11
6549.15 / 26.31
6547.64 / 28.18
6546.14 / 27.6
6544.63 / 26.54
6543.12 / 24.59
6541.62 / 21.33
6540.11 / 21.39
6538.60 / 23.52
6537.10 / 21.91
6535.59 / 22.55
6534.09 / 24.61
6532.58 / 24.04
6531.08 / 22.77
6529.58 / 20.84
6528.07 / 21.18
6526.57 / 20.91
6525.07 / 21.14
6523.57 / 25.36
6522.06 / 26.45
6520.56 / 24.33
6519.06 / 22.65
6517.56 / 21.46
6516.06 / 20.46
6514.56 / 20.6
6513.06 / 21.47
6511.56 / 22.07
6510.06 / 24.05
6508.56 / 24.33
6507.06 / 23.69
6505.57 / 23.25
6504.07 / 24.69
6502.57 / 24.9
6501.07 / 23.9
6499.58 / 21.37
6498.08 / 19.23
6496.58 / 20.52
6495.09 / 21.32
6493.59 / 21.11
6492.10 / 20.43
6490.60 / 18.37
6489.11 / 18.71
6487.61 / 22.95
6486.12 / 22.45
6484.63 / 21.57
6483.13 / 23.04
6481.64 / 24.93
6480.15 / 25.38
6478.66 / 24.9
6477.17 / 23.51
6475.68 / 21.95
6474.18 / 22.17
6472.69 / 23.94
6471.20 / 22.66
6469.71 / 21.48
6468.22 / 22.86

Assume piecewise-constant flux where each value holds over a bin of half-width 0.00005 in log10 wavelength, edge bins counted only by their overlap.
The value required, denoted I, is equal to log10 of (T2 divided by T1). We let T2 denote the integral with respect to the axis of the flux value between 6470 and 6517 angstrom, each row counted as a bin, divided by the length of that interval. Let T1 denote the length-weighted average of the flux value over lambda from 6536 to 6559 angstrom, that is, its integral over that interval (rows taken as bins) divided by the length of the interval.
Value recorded -0.01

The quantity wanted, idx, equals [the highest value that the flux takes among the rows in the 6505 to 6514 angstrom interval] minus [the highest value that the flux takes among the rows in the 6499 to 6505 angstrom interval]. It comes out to -1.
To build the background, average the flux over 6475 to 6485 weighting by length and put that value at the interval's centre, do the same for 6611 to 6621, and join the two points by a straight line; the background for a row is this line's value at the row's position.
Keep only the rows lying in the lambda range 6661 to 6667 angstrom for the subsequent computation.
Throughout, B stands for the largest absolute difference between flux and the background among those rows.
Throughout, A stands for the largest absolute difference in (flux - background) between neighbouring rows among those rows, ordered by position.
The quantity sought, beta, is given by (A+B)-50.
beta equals -47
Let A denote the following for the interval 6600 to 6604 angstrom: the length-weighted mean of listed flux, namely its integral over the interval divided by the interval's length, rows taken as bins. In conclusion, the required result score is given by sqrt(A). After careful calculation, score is 4.6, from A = 21.1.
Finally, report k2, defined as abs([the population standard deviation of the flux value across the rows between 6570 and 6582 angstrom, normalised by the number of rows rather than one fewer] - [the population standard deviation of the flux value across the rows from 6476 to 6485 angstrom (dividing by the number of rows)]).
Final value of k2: 1.6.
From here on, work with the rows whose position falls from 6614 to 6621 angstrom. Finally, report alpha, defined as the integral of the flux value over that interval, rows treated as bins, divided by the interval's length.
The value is 22.9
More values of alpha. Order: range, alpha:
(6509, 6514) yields 22.6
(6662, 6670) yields 21.4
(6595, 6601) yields 21.5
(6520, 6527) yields 23.7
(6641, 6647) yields 21.5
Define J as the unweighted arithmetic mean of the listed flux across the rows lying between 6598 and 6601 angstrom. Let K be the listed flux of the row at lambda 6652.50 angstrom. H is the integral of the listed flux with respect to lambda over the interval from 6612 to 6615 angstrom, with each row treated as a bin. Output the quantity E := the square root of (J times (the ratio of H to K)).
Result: 7.9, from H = 73.0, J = 20.8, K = 24.32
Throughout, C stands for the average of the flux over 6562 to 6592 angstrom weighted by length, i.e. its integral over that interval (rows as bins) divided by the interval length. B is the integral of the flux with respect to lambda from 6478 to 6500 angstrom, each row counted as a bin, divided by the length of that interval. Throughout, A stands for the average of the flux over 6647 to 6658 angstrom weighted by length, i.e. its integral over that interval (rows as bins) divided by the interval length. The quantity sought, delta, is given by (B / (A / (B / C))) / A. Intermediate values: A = 22.2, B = 21.7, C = 32.0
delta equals 0.0299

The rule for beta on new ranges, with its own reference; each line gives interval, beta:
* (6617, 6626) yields -47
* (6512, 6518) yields -46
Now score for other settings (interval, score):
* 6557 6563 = 7.0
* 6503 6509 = 4.9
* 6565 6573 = 5.3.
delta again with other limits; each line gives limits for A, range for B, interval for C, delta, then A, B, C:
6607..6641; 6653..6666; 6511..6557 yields 0.0404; 22.8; 21.8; 22.6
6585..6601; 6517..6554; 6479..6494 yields 0.0438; 23.5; 23.1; 22.0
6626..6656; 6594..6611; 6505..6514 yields 0.0413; 22.4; 21.9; 23.1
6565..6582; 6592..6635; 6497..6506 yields 0.0324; 26.3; 22.6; 22.8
